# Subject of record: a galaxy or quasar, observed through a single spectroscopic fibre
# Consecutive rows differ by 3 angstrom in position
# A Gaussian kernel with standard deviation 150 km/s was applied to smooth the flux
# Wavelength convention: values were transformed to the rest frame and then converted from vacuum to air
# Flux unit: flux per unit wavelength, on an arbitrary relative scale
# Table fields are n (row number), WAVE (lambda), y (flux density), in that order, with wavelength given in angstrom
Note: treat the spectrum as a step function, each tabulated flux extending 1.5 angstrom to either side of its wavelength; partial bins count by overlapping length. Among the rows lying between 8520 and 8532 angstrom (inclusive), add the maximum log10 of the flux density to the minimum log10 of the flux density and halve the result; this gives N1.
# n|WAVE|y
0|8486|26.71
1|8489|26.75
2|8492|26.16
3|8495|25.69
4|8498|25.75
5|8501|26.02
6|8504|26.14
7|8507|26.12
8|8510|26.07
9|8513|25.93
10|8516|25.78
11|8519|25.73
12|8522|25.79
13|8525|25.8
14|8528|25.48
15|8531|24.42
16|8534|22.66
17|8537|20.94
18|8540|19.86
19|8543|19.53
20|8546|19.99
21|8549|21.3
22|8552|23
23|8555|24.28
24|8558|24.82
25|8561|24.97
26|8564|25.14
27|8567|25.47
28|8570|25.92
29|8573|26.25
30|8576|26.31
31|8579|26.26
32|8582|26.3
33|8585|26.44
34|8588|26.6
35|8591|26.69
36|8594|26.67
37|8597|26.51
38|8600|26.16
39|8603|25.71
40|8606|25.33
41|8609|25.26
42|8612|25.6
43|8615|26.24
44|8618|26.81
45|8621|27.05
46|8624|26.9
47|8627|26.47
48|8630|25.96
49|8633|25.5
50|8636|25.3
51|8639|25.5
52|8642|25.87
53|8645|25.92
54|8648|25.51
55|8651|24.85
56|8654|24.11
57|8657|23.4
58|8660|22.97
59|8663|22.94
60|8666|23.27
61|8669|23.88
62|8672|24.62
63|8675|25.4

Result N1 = 1.400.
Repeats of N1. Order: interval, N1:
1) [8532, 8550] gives 1.323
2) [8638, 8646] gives 1.410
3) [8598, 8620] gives 1.415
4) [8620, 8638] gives 1.418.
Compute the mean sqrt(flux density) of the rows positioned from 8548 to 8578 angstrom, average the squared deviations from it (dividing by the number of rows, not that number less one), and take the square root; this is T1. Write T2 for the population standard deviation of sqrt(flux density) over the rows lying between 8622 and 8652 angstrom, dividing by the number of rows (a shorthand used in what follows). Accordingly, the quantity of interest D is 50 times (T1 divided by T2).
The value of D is 138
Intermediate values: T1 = 0.15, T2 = 0.05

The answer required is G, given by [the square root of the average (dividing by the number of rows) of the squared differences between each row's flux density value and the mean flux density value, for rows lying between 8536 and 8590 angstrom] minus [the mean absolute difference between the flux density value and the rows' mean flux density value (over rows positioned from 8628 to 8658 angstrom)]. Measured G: 1.9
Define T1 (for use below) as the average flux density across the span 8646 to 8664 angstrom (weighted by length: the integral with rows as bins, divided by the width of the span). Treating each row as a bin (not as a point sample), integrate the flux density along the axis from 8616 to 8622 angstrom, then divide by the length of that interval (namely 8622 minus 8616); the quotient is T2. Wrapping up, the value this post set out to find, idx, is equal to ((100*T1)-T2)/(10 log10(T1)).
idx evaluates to 172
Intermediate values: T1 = 24.0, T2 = 26.9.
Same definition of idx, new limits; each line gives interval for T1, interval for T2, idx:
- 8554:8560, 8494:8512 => 175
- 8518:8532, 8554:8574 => 179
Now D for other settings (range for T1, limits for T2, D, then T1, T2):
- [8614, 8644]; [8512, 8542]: 13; 0.06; 0.22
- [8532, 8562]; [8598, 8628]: 173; 0.21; 0.06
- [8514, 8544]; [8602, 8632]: 213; 0.26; 0.06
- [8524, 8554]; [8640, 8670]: 103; 0.23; 0.11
